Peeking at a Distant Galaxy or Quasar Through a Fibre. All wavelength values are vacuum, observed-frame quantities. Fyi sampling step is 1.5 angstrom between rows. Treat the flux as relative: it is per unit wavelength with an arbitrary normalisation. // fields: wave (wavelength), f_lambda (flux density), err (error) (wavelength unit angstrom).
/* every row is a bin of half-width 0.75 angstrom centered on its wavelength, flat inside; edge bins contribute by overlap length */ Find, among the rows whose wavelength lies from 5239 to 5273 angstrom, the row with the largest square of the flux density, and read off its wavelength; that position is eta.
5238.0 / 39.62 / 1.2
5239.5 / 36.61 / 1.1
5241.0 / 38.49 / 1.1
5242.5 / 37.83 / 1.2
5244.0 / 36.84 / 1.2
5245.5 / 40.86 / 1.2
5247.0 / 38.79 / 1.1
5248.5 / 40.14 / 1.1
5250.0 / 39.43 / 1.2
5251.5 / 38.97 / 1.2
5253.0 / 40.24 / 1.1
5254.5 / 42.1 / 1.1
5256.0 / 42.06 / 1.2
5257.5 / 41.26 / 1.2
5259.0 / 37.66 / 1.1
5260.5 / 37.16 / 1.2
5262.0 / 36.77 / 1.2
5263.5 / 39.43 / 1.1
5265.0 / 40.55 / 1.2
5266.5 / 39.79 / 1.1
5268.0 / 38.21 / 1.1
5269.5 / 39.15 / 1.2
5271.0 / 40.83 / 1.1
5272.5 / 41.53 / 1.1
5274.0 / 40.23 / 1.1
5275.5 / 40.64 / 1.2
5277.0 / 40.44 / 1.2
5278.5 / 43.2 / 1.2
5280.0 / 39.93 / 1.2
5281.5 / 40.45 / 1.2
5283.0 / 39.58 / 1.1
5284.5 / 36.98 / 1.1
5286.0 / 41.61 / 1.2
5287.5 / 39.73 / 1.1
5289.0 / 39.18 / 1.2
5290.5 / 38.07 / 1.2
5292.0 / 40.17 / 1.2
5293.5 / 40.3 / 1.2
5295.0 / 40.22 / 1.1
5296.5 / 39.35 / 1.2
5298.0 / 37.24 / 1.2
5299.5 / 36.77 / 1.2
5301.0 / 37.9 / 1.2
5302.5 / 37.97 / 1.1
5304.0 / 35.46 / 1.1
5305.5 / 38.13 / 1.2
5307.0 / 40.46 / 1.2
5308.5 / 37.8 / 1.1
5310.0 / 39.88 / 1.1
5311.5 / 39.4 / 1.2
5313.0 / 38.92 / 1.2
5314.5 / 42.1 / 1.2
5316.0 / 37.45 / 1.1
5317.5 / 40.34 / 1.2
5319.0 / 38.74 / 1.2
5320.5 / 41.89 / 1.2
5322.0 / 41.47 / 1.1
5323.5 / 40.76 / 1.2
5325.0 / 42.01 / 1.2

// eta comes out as 5254.5 angstrom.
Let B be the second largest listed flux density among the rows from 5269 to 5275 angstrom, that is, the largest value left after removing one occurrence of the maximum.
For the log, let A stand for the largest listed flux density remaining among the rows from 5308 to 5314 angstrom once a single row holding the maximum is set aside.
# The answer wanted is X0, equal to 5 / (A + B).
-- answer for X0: 0.0623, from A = 39.4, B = 40.83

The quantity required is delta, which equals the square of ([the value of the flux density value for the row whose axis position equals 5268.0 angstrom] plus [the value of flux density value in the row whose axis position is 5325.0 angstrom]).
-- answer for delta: 6435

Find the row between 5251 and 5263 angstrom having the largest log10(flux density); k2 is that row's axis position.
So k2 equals 5254.5 angstrom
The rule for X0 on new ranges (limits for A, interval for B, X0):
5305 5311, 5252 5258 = 0.0610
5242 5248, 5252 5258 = 0.0618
